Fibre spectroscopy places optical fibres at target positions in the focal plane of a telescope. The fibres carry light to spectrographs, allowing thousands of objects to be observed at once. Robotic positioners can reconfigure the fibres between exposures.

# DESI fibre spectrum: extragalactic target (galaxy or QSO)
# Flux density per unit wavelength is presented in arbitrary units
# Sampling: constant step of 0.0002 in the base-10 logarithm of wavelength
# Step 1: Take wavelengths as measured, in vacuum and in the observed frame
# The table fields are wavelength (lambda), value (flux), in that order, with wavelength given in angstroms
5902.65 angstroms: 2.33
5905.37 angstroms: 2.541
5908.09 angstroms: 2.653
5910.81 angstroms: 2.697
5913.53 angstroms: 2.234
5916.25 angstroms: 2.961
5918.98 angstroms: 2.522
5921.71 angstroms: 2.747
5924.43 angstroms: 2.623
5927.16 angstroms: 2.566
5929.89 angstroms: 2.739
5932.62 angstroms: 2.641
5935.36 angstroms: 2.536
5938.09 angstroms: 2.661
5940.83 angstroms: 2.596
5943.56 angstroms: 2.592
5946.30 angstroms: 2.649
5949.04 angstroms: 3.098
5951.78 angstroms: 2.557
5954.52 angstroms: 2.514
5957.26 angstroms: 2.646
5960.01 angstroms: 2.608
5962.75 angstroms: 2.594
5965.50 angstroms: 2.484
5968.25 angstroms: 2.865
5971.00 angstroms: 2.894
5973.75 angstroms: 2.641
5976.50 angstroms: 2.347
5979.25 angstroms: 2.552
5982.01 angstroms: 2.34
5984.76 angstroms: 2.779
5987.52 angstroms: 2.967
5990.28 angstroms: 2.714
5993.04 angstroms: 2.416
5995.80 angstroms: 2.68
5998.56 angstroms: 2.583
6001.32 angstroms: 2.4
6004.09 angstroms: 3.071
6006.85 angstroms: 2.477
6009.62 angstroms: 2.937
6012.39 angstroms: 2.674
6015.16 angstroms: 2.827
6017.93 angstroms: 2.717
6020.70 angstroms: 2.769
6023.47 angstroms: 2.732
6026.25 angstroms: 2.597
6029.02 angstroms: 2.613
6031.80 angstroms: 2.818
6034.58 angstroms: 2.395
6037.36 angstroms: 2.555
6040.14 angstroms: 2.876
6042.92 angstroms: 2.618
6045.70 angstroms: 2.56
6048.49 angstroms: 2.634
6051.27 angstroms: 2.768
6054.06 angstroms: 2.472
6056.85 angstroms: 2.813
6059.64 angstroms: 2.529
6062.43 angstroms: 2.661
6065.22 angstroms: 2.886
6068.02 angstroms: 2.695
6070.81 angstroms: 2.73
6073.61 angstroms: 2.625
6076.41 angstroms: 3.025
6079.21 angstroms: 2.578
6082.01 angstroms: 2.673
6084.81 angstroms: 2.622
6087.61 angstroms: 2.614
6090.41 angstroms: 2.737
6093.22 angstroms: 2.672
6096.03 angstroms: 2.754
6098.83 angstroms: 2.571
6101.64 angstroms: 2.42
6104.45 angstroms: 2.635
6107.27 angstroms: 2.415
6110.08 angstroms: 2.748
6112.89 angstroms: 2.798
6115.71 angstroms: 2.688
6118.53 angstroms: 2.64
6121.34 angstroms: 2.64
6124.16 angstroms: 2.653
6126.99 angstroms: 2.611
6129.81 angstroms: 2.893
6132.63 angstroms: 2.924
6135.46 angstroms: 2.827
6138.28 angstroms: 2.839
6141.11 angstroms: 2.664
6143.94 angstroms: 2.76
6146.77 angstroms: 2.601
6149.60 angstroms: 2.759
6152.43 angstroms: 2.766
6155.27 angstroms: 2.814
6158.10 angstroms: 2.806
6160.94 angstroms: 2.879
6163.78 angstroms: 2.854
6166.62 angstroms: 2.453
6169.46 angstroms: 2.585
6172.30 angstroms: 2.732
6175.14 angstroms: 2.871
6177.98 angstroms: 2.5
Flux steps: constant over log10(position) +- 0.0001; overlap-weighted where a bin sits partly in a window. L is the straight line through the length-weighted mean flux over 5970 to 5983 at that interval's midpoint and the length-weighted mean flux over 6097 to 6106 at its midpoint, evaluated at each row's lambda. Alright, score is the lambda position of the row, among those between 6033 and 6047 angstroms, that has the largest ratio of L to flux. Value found 6034.58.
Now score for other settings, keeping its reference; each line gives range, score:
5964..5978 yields 5976.50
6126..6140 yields 6126.99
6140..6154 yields 6146.77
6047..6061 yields 6054.06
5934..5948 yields 5935.36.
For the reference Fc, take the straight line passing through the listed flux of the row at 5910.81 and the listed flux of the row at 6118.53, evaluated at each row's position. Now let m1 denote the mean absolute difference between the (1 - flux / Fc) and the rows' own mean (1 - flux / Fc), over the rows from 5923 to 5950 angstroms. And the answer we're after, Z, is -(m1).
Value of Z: -0.037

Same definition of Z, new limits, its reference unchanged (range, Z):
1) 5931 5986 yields -0.045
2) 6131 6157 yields -0.026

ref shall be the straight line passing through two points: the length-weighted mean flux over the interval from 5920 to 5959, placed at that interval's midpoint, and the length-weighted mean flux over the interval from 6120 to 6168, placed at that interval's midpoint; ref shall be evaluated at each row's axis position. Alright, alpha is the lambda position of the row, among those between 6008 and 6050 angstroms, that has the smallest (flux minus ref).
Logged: 6034.58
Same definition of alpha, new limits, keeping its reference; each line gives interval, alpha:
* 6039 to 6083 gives 6054.06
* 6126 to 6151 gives 6146.77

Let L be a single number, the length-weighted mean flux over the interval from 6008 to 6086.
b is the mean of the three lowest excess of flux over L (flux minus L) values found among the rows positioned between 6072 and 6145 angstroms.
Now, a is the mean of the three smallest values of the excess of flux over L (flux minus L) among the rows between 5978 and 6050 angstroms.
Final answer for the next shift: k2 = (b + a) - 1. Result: -1.54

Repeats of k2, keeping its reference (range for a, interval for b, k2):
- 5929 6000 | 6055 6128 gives -1.56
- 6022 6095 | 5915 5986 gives -1.53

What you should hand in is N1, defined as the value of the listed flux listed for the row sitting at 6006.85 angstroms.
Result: 2.477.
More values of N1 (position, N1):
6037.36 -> 2.555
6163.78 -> 2.854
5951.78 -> 2.557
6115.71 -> 2.688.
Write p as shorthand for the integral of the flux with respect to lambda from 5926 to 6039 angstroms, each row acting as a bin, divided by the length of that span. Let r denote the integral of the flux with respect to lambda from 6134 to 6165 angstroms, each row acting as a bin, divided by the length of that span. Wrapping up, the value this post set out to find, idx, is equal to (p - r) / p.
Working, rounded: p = 2.66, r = 2.78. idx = -0.046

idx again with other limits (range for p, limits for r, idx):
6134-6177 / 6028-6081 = 0.025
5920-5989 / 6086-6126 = 0.003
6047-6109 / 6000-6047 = -0.009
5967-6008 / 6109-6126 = -0.016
